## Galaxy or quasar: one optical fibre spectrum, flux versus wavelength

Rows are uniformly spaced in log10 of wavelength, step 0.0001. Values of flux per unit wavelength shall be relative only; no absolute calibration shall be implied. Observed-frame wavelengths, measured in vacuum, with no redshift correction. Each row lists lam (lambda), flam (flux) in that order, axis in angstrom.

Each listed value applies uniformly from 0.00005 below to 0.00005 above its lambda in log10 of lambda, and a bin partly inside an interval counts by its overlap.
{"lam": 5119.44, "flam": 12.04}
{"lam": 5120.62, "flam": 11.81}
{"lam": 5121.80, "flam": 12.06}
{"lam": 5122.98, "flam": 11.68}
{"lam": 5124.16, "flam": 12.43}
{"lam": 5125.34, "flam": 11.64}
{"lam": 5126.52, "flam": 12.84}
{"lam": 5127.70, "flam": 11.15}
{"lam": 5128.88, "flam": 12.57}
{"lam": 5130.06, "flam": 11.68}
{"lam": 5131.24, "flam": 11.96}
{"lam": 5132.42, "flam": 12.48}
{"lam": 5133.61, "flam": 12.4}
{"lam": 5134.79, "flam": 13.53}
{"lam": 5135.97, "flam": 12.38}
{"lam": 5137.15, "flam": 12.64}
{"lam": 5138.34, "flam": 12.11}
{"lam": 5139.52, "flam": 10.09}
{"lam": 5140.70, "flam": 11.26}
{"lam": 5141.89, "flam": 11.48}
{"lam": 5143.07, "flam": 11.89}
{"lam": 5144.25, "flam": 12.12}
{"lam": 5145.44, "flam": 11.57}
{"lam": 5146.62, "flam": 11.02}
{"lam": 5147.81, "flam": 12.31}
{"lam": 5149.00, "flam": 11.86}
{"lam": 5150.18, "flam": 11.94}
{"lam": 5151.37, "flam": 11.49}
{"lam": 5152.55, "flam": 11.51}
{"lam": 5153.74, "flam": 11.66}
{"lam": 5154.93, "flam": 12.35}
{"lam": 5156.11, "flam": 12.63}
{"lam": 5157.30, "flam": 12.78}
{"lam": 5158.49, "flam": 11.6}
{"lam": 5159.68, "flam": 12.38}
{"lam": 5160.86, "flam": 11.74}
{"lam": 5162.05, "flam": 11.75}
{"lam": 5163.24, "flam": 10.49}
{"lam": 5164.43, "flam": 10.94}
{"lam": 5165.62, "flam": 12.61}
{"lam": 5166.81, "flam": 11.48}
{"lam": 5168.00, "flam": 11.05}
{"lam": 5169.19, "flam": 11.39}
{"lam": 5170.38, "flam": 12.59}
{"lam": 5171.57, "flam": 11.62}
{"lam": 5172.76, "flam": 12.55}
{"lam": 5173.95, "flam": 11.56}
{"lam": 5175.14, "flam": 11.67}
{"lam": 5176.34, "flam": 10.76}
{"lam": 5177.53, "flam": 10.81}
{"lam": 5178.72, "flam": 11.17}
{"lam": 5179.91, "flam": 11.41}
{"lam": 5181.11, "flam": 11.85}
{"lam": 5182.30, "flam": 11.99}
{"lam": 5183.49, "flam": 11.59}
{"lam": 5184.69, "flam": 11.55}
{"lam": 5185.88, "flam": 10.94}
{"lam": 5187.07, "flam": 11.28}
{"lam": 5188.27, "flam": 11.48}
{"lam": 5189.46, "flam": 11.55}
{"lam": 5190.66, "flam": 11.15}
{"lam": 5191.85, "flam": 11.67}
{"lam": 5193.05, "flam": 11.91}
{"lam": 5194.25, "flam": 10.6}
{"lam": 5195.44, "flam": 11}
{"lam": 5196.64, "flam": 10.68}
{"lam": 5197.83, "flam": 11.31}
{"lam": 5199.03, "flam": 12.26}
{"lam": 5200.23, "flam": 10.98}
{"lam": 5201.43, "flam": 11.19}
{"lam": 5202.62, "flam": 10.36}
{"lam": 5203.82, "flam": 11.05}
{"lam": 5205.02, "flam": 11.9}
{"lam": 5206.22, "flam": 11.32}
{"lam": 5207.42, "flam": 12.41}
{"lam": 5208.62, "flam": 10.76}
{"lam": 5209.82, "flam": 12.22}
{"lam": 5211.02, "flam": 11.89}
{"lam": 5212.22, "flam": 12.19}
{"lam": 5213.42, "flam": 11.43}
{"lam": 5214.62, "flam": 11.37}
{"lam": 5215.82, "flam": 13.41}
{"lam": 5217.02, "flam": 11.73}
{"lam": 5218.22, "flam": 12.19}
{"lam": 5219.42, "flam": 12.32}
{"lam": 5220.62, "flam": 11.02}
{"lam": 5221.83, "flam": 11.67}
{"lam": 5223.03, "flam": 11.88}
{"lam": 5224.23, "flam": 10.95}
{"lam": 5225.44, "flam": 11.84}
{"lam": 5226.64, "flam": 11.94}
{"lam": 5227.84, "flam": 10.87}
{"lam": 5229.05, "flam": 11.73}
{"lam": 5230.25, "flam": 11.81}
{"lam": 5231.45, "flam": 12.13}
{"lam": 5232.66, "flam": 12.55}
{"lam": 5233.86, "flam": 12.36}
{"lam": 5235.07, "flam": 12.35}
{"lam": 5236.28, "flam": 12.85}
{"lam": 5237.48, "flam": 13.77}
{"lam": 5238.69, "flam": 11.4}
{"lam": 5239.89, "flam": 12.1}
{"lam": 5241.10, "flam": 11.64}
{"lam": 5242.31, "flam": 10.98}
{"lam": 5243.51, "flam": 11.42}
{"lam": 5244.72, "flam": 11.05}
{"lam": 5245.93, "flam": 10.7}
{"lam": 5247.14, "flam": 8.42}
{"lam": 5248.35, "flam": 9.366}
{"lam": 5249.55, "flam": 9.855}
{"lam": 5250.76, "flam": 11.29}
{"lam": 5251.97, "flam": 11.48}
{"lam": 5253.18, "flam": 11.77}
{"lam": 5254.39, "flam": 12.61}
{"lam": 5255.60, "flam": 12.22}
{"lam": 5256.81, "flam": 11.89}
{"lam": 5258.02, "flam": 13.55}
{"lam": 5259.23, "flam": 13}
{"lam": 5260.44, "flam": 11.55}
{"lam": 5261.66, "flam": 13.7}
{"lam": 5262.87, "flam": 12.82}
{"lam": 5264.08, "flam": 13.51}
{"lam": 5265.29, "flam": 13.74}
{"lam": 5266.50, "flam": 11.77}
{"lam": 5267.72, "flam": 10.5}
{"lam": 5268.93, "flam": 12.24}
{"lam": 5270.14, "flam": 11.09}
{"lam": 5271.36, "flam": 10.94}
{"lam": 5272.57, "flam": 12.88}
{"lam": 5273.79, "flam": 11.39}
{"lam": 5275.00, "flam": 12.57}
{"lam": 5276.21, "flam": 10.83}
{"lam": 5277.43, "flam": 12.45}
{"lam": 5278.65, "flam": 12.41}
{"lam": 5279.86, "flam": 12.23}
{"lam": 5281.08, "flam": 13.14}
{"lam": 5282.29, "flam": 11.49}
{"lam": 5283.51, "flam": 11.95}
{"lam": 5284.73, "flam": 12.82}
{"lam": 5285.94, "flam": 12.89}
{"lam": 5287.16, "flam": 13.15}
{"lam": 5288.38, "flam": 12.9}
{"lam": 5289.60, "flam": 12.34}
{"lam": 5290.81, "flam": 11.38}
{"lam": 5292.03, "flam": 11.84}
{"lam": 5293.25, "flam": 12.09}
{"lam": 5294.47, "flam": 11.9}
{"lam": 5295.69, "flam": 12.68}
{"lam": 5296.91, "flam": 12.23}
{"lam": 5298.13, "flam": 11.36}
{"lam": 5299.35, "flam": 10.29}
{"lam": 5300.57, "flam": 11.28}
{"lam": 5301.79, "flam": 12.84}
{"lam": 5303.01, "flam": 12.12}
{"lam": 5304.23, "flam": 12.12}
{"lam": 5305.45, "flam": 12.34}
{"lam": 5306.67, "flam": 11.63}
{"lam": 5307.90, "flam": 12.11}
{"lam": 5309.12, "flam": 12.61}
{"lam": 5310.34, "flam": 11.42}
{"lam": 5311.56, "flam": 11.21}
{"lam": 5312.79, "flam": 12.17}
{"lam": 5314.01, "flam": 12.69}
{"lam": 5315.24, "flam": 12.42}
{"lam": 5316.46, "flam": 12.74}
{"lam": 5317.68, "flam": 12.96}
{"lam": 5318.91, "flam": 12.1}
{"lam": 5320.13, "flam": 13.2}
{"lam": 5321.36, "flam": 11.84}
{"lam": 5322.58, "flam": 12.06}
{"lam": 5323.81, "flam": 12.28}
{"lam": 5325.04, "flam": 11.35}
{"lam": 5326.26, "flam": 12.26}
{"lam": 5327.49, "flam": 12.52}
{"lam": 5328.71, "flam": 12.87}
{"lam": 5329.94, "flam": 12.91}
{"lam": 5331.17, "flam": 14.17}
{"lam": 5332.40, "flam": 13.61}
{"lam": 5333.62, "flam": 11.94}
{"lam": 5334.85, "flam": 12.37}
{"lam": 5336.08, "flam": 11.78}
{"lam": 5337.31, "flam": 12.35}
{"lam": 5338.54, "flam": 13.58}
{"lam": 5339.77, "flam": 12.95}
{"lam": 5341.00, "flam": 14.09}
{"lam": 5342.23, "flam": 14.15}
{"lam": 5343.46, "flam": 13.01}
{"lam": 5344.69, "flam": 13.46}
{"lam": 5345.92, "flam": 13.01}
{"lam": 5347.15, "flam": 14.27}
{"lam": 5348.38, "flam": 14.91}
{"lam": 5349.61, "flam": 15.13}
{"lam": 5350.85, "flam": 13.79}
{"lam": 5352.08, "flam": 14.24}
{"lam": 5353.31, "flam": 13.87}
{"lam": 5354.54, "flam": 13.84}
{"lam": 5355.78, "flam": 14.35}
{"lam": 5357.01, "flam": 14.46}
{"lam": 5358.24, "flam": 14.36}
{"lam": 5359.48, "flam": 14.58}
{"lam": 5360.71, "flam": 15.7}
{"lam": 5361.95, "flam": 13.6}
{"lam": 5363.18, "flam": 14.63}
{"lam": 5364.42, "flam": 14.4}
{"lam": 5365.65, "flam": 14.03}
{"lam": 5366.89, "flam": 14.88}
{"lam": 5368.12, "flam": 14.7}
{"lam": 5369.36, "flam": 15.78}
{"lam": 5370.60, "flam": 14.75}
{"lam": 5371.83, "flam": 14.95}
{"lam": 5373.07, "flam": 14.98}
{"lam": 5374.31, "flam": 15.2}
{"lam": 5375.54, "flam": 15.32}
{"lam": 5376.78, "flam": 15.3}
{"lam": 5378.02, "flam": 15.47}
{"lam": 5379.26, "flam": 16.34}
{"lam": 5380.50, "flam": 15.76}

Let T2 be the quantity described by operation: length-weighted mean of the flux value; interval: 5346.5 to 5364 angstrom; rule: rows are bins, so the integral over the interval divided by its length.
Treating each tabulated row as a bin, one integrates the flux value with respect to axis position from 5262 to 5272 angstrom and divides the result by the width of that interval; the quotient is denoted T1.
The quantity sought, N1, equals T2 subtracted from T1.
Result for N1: -2.3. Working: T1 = 12.13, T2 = 14.40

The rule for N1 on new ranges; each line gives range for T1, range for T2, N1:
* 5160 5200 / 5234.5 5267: -0.4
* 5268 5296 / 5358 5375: -2.6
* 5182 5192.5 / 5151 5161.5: -0.6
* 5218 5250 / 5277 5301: -0.6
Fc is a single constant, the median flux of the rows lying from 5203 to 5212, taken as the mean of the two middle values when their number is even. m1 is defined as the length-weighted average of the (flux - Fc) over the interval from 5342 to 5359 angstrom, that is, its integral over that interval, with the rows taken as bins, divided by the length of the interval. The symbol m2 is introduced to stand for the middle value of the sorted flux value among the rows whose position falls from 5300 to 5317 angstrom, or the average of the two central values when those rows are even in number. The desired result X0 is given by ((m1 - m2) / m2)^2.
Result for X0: 0.67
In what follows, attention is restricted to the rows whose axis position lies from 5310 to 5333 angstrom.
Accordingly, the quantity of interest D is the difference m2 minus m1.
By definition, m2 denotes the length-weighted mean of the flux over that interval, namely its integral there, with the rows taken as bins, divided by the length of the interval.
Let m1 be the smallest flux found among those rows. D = 1.26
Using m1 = 11.21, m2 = 12.47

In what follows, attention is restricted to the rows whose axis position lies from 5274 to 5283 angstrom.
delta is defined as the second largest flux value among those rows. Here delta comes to 12.57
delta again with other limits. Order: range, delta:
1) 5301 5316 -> 12.69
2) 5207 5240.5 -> 13.41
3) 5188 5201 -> 11.91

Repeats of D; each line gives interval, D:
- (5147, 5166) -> 1.37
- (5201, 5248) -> 3.24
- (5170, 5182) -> 0.83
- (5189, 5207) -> 0.91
